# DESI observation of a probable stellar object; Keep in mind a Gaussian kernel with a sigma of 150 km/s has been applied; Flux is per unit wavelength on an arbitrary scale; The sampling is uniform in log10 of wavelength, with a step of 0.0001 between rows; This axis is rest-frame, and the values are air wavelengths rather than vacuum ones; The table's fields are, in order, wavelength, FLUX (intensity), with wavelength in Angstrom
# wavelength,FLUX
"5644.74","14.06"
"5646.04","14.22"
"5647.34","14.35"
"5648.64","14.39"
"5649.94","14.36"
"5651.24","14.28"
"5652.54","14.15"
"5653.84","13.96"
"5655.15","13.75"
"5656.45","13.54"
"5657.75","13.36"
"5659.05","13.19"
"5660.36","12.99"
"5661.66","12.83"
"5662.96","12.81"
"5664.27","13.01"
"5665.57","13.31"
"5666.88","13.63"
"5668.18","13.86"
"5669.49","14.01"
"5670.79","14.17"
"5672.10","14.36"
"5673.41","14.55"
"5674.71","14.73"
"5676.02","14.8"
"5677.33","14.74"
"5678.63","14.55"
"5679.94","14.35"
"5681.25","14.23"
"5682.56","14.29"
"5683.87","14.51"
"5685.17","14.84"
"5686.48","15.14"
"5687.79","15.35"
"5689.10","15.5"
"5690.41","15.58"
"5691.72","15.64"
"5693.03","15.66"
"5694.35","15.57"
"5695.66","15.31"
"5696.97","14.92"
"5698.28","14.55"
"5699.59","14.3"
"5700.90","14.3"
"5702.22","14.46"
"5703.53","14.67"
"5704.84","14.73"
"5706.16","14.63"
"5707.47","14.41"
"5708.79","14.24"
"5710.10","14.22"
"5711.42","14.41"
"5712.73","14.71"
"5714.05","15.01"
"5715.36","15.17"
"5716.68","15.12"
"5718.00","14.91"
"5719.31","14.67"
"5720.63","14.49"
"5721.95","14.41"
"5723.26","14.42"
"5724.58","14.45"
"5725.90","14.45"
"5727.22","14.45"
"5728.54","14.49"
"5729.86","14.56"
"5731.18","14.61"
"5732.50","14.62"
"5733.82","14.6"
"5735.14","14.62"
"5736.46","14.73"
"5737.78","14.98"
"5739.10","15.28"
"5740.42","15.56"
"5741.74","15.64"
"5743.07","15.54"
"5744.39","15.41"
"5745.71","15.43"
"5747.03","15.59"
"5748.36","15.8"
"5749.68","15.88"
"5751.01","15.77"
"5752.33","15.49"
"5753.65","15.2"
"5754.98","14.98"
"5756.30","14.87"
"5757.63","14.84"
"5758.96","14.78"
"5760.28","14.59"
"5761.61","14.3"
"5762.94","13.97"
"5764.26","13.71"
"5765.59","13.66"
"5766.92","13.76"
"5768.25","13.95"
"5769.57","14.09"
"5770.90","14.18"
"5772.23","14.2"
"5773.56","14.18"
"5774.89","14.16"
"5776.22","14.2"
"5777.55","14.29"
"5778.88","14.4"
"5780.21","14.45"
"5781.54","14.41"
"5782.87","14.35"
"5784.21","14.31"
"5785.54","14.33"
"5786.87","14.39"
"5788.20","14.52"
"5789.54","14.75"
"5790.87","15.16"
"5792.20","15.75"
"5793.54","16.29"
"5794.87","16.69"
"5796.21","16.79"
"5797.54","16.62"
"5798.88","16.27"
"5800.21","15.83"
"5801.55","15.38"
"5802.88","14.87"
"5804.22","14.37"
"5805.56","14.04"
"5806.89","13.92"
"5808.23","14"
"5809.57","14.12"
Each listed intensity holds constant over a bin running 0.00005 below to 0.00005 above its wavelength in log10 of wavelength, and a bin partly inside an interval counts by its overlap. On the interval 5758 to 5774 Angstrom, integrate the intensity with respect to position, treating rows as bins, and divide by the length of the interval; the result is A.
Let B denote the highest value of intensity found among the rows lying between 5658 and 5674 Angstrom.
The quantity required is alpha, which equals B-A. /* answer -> 0.4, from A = 14.1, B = 14.55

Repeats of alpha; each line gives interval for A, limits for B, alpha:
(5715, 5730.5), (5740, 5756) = 1.3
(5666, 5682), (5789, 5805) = 2.5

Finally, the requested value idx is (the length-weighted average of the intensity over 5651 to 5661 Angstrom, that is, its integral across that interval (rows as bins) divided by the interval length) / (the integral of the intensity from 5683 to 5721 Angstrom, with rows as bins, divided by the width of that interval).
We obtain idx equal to 0.92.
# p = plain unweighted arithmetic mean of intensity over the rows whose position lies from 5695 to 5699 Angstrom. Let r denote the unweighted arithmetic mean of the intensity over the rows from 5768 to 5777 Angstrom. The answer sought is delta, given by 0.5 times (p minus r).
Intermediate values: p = 14.9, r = 14.1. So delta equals 0.39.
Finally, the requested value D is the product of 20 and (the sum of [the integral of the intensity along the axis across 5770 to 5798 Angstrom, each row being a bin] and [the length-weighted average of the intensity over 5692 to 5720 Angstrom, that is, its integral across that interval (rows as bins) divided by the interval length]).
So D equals 8615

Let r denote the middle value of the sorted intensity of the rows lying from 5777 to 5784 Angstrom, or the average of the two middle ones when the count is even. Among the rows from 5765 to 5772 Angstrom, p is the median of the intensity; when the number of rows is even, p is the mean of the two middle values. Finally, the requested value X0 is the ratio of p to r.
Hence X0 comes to 0.97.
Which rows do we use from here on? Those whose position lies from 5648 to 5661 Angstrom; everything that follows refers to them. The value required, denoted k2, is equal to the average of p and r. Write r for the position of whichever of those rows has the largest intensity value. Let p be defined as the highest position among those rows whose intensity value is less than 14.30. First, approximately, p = 5660.36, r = 5648.64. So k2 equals 5654.5 Angstrom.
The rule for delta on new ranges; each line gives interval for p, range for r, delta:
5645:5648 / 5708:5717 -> -0.21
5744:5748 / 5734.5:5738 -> 0.35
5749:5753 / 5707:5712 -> 0.70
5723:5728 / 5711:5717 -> -0.22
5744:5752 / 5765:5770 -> 0.89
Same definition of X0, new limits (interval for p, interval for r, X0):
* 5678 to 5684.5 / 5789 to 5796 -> 0.91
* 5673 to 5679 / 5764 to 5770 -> 1.07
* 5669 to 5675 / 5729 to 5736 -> 0.98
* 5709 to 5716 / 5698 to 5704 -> 1.02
